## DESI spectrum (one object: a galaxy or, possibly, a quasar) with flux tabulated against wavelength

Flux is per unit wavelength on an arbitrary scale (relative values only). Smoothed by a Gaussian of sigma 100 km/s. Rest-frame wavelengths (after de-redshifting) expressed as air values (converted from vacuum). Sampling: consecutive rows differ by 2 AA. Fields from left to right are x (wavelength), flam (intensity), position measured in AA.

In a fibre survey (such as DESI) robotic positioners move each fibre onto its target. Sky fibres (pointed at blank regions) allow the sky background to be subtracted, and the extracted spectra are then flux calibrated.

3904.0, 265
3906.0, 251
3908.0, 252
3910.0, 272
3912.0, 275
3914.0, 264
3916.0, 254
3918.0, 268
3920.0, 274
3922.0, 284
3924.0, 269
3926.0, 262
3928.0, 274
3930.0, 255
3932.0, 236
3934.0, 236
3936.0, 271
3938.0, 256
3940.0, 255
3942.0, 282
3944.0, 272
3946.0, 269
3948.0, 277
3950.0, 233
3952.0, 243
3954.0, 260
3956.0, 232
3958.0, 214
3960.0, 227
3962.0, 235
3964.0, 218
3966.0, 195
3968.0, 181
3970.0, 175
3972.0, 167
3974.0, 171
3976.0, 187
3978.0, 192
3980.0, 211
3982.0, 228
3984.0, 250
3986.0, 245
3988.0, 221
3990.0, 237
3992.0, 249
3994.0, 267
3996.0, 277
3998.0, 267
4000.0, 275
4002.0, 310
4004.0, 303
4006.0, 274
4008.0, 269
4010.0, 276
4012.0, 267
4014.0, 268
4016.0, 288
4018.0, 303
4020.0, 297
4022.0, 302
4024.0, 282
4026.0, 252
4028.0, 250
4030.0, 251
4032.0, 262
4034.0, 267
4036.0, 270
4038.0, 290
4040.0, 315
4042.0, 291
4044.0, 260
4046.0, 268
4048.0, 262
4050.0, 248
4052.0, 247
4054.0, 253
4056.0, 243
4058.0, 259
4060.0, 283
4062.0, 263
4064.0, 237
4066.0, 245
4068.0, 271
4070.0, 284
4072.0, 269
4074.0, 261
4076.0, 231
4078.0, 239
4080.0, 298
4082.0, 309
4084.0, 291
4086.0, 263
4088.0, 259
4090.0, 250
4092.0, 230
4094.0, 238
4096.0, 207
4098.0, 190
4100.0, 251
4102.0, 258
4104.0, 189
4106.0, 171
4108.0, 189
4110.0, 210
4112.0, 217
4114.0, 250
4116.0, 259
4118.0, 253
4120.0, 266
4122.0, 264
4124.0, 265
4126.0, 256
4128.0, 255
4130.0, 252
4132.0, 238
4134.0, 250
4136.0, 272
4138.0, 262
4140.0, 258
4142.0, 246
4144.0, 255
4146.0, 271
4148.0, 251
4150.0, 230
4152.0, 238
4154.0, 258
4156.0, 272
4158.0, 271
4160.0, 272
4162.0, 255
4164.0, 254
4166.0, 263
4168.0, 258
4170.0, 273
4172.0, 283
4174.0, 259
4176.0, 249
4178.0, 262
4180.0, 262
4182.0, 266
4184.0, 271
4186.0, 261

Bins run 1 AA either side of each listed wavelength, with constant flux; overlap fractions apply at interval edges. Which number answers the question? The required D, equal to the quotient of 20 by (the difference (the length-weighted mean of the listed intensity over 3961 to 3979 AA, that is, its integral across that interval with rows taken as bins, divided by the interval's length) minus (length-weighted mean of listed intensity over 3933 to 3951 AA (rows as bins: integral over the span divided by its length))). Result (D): 0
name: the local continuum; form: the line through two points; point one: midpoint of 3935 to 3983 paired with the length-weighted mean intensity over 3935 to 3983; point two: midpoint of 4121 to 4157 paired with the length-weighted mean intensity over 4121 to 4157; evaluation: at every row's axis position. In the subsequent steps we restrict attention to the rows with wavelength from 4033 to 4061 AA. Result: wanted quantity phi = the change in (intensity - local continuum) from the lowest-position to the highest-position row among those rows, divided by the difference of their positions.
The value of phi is 0.5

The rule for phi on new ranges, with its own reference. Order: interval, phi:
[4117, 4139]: 0.3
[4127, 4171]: 0.3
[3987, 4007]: 2.8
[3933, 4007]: 0.4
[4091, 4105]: -3.6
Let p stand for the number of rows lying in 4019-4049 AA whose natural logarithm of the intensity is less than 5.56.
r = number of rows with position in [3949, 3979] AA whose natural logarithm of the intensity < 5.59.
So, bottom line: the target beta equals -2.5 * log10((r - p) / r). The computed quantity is 0.24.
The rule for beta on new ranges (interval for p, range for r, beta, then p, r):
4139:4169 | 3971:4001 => 1.59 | 10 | 13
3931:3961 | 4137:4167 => 1.85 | 9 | 11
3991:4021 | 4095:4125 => 0.07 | 1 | 15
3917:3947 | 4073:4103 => 0.59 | 5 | 12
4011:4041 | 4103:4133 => 0.24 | 3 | 15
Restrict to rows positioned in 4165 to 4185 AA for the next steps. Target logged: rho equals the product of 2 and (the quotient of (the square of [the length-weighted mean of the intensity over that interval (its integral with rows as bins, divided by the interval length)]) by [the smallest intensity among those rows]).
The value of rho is 562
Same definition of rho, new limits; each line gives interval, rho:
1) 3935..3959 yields 609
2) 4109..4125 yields 586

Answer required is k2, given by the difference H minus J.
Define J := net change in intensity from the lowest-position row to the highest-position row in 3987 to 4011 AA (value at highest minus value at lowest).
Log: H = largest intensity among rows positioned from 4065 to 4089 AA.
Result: 254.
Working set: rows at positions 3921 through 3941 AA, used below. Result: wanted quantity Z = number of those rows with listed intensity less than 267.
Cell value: 6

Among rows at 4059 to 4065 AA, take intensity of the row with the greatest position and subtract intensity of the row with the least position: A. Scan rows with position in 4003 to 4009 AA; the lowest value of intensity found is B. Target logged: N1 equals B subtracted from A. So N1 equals -315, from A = -46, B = 269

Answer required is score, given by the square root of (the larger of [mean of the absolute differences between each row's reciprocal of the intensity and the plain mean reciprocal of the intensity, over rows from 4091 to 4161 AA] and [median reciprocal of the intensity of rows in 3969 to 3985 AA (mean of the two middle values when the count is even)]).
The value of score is 0.0726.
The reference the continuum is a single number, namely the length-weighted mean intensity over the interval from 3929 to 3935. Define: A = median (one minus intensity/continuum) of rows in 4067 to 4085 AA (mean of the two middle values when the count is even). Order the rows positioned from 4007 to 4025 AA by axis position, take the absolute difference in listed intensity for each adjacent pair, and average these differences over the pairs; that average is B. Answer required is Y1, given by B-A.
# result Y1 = 10.5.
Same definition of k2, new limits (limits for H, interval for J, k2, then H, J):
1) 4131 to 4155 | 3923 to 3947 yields 272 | 272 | 0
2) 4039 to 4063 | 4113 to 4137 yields 293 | 315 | 22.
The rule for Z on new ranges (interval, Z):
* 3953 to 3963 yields 5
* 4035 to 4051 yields 3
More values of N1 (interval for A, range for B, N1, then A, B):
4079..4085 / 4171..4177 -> -256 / -7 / 249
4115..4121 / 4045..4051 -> -241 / 7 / 248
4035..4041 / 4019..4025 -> -237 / 45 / 282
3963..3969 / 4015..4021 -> -325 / -37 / 288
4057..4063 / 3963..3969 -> -177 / 4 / 181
